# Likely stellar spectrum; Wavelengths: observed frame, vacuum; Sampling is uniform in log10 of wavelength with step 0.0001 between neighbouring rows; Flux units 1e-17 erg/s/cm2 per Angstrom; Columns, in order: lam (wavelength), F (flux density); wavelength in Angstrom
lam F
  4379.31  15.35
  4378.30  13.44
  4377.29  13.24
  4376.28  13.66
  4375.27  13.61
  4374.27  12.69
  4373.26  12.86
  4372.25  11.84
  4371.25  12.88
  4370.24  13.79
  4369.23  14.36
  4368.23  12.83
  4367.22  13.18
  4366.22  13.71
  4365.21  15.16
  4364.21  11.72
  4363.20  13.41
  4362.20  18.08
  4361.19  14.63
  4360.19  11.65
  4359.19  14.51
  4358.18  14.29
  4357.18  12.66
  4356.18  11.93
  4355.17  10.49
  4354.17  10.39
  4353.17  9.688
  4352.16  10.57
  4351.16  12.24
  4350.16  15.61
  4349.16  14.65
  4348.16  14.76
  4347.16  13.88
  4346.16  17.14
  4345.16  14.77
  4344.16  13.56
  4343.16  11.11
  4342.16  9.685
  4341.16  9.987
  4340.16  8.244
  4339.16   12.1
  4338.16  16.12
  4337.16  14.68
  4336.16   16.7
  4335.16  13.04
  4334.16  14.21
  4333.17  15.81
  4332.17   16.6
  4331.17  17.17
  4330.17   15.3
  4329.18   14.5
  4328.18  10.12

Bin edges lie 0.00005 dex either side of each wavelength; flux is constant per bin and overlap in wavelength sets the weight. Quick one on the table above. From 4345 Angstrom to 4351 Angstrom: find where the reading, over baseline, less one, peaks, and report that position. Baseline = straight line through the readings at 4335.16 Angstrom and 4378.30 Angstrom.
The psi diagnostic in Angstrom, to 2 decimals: 4346.16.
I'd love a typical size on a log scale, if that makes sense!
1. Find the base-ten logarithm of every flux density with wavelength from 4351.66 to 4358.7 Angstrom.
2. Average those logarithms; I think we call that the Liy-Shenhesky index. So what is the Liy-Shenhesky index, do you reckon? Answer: 1.05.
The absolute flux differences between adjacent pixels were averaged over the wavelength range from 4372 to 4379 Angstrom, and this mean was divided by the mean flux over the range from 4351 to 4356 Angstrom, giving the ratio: 0.04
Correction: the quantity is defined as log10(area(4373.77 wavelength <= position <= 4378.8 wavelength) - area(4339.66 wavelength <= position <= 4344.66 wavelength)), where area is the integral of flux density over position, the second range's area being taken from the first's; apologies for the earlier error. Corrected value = 1.16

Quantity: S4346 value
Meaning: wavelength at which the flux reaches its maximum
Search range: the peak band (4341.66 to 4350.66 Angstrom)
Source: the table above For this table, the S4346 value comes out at 4346.16 Angstrom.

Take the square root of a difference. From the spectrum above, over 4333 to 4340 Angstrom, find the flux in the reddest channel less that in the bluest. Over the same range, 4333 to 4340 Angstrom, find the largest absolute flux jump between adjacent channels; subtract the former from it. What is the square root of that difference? 2.8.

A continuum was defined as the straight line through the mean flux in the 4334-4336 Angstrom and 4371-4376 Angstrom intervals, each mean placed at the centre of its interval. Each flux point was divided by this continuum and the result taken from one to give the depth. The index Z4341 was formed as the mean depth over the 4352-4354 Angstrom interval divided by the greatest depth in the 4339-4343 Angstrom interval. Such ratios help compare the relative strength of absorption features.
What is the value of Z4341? 0.6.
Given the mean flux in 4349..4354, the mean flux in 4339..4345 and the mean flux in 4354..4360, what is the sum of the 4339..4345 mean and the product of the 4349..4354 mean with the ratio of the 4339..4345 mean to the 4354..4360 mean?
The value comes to 21.7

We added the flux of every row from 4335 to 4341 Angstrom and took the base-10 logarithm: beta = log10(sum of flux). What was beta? 1.908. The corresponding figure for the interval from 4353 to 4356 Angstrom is 1.485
